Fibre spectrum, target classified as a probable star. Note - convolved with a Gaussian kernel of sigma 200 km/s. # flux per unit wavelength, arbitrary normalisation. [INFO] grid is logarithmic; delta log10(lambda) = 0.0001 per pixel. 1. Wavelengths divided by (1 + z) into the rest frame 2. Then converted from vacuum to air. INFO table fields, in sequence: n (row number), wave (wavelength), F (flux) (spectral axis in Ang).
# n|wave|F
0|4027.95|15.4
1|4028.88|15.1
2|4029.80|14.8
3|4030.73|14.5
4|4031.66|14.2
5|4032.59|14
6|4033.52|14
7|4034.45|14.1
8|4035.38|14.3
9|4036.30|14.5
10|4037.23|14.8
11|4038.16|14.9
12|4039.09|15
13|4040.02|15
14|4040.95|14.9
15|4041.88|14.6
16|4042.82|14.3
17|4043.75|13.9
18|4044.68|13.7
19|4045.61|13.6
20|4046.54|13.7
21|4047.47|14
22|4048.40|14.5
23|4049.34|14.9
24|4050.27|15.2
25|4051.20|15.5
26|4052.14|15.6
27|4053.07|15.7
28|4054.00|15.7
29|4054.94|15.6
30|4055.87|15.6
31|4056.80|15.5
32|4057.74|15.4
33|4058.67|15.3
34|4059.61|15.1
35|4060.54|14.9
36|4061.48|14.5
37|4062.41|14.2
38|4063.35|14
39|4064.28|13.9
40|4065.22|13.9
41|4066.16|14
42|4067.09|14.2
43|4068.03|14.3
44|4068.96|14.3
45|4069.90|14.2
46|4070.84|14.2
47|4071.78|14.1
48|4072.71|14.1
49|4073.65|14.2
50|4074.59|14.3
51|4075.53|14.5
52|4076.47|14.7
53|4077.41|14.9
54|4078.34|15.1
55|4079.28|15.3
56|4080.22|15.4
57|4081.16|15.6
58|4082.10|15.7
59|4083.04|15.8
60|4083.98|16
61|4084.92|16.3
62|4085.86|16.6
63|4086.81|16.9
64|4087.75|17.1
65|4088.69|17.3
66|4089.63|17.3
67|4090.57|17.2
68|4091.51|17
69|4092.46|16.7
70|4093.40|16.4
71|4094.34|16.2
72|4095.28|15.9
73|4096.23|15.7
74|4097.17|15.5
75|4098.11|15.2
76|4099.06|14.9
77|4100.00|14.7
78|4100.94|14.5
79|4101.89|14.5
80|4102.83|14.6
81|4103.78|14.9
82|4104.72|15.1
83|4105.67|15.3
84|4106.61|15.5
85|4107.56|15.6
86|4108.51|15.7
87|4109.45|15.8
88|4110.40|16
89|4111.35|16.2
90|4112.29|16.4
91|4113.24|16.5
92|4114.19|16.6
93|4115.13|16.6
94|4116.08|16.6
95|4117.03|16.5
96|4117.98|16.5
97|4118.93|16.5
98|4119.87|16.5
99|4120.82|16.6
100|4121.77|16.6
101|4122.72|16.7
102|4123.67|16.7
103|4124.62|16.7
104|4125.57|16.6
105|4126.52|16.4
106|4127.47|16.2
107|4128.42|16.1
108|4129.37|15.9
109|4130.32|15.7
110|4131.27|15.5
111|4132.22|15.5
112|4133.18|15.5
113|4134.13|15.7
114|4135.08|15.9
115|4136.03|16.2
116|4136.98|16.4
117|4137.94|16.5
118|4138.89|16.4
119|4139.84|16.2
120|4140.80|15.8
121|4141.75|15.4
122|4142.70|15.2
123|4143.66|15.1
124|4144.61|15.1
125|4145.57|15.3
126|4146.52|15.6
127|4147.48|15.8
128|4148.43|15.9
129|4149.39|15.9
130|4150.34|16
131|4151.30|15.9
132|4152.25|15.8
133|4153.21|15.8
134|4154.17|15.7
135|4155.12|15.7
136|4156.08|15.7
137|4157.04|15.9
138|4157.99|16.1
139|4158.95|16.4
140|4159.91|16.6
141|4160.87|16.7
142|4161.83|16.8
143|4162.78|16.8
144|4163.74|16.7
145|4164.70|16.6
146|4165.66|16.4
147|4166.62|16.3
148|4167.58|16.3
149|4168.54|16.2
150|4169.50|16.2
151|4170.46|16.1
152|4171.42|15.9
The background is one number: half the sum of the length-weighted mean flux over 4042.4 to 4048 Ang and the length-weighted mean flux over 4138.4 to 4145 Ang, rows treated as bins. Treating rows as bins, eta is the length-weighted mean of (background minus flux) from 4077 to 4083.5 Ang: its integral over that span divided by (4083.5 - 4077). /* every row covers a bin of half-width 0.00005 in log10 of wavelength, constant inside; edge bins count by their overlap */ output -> -0.6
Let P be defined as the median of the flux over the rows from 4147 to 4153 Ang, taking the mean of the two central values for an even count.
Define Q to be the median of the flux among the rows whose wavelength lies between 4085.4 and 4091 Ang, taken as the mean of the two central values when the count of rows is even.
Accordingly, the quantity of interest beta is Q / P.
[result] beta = 1.08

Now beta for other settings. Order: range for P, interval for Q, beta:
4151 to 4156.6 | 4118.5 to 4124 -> 1.05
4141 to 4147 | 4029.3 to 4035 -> 0.93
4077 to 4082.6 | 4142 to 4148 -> 0.99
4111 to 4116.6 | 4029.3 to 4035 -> 0.85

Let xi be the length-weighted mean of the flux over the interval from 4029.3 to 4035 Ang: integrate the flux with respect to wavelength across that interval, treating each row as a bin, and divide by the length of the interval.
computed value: 14.3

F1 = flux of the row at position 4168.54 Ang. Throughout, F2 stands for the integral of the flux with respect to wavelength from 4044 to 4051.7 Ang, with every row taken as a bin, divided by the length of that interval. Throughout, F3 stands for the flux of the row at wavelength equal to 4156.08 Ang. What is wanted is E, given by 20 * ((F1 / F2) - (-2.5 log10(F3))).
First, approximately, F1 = 16.2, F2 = 14.4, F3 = 15.7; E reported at 82.3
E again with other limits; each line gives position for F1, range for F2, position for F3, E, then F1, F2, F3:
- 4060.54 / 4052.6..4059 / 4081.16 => 78.8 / 14.9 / 15.6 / 15.6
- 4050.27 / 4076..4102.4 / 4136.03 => 79.6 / 15.2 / 15.9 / 16.2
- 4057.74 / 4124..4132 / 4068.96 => 76.9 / 15.4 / 16.1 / 14.3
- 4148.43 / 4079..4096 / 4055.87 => 79.1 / 15.9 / 16.4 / 15.6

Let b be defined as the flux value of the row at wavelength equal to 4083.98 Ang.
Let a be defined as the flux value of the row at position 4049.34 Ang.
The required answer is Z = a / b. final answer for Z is 0.93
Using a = 14.9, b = 16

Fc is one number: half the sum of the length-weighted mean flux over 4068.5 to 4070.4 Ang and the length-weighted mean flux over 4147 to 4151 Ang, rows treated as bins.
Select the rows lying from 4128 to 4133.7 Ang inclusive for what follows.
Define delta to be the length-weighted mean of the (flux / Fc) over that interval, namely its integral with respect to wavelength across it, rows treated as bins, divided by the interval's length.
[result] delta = 1.042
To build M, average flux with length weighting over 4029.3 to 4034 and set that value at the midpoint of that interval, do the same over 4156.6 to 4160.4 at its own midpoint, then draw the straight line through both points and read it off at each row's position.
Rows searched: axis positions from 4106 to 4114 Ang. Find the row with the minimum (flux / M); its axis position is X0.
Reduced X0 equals 4106.61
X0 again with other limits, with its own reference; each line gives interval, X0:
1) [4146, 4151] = 4146.52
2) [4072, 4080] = 4072.71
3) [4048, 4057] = 4048.40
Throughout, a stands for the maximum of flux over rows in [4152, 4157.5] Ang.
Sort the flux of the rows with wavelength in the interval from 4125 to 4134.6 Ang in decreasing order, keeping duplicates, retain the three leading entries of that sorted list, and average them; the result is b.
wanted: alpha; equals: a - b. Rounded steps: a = 15.9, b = 16.4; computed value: -0.5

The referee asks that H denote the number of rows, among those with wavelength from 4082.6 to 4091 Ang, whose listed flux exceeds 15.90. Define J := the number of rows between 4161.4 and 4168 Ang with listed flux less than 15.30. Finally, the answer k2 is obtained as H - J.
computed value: 8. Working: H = 8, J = 0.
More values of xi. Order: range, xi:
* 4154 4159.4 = 15.9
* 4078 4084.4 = 15.6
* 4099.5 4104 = 14.6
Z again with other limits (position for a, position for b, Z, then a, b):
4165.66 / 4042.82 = 1.15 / 16.4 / 14.3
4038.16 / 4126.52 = 0.91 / 14.9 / 16.4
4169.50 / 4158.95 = 0.99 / 16.2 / 16.4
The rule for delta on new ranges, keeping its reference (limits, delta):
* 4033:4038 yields 0.956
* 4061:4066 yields 0.935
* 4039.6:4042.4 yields 0.982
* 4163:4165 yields 1.106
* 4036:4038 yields 0.976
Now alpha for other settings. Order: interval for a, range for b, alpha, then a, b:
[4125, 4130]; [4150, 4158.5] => 0.6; 16.6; 16.0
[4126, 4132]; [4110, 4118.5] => -0.2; 16.4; 16.6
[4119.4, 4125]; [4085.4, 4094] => -0.6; 16.7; 17.3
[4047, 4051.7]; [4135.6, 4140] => -0.9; 15.5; 16.4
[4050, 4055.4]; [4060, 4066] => 1.2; 15.7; 14.5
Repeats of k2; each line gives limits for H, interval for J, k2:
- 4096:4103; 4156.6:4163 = 0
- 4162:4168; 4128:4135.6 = 6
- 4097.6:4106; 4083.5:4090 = 0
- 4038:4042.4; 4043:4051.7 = -8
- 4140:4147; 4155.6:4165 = 0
